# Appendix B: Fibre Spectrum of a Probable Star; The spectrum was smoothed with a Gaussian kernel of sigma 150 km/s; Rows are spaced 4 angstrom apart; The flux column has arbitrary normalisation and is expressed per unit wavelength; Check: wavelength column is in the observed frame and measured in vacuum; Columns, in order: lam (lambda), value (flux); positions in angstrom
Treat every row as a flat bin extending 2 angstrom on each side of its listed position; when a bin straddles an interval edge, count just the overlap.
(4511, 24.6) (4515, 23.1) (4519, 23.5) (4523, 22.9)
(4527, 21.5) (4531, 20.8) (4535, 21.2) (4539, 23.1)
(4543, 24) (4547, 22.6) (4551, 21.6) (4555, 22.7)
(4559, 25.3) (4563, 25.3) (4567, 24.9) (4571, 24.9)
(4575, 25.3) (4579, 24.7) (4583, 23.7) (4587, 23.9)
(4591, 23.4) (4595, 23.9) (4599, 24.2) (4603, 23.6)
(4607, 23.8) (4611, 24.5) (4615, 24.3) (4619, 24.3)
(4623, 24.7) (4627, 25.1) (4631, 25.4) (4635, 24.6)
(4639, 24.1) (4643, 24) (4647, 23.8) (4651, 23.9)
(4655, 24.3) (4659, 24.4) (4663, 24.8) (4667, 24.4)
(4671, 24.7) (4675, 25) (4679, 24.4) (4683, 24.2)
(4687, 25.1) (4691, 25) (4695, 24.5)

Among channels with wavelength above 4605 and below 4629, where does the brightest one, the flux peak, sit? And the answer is 4627 angstrom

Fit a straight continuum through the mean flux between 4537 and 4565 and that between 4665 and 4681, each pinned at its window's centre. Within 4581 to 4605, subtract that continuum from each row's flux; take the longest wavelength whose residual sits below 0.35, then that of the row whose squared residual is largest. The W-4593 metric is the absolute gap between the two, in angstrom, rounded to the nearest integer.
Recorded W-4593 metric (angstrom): 12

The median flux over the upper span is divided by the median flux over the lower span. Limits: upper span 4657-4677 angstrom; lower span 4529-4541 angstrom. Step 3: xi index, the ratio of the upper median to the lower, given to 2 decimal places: 1.17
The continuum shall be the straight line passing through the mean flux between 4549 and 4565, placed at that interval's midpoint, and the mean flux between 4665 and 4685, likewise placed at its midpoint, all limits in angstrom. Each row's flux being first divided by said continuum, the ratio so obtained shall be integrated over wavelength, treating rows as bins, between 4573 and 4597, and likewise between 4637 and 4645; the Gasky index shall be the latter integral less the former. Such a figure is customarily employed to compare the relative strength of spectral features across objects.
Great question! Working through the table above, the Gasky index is -16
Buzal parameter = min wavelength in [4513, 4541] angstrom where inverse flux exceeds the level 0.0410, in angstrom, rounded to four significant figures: 4515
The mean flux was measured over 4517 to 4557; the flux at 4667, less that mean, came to 2.0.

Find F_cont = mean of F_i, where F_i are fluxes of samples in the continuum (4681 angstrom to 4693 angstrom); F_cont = 24.8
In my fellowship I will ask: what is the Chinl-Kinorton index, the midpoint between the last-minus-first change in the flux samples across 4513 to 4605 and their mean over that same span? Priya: 11.99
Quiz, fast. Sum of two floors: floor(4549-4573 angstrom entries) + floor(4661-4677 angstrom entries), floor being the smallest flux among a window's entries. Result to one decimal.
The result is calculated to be 46.0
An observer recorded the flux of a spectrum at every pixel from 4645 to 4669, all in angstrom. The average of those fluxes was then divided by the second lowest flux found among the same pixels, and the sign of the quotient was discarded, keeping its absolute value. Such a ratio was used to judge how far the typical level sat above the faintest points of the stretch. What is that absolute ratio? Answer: 1.02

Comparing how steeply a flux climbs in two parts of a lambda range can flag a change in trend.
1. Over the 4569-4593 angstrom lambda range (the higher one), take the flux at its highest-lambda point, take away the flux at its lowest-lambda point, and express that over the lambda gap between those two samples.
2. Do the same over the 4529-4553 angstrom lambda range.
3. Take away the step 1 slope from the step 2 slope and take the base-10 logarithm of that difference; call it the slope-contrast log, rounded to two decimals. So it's -0.94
